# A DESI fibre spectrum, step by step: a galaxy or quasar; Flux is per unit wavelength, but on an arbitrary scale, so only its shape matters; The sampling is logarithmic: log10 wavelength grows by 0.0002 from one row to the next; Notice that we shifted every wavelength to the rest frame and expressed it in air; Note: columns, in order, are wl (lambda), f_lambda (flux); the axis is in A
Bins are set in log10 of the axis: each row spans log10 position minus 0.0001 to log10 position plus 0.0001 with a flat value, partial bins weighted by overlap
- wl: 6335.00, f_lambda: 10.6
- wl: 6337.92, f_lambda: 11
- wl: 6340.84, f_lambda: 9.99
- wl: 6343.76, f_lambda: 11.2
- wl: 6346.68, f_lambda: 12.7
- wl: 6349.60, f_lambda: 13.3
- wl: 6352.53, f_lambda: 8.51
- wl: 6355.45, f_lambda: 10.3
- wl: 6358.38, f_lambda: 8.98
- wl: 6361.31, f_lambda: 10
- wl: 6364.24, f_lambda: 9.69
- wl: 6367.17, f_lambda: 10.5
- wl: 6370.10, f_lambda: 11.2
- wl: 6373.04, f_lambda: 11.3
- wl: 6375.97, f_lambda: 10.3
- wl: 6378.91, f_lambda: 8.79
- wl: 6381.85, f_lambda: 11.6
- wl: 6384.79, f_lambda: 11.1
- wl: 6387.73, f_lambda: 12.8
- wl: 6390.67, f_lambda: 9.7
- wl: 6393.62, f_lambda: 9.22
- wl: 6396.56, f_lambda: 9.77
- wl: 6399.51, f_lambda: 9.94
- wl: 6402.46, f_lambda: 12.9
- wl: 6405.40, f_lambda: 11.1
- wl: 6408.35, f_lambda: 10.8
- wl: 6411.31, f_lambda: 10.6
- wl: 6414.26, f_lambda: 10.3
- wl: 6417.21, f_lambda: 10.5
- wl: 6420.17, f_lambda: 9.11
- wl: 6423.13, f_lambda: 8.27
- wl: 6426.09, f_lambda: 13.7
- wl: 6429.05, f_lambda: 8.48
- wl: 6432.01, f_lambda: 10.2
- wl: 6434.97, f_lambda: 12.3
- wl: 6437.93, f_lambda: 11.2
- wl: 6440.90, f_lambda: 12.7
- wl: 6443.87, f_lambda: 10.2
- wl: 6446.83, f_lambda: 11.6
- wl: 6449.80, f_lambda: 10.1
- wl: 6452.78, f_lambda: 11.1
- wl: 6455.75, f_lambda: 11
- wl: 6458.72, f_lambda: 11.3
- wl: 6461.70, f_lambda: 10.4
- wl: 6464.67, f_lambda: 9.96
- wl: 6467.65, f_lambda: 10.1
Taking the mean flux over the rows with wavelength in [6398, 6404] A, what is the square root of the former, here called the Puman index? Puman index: 3.38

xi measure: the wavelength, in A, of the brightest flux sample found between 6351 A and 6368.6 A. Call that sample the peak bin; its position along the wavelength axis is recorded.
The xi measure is 6367.17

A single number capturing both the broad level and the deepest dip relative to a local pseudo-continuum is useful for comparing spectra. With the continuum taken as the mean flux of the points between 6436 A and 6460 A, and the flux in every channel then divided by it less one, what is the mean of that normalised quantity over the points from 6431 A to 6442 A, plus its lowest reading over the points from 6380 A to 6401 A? -0.13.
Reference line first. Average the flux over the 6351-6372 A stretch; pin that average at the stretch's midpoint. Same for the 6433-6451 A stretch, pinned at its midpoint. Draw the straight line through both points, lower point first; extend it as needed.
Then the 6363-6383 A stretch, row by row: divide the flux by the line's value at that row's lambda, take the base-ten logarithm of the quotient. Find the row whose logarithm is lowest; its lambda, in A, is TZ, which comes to 6378.91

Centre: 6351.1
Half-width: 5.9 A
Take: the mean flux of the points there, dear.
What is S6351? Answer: 11.2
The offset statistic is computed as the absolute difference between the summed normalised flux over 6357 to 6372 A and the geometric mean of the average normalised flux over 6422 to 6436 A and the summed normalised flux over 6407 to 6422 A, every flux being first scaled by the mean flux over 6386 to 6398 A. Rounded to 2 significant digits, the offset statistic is 2.6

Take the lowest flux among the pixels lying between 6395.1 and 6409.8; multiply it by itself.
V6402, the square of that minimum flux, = 95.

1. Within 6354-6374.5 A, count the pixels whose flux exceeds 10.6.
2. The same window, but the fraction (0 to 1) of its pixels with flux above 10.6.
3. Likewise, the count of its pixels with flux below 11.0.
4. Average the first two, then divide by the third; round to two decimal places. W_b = 0.23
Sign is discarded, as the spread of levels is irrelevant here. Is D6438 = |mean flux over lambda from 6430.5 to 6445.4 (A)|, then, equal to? 11.3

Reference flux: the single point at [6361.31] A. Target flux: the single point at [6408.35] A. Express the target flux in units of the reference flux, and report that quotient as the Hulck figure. 1.08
